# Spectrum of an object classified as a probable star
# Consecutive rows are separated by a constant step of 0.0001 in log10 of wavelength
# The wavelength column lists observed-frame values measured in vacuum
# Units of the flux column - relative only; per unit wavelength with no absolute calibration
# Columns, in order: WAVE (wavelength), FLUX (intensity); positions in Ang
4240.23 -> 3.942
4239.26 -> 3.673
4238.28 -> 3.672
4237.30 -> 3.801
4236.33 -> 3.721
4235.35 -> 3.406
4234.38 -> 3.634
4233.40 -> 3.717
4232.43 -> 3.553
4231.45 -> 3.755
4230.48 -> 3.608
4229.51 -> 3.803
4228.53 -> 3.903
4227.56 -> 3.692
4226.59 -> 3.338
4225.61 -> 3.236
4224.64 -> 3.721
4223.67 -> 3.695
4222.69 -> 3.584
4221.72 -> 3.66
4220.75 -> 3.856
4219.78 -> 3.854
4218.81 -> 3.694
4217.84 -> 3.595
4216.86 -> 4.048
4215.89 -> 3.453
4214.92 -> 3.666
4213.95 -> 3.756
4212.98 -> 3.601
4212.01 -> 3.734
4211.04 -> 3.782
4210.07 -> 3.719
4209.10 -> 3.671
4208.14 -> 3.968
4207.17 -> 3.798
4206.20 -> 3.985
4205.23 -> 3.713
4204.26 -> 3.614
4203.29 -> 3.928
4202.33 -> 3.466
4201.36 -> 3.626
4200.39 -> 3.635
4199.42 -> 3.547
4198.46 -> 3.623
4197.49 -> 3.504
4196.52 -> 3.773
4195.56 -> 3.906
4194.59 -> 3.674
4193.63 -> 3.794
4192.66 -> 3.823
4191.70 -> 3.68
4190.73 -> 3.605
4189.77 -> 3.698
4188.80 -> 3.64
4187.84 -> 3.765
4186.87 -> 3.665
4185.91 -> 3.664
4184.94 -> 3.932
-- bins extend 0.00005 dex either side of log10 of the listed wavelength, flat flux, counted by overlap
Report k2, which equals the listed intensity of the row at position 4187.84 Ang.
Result 3.765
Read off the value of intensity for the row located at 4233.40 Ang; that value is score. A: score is 3.717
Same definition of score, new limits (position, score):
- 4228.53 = 3.903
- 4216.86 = 4.048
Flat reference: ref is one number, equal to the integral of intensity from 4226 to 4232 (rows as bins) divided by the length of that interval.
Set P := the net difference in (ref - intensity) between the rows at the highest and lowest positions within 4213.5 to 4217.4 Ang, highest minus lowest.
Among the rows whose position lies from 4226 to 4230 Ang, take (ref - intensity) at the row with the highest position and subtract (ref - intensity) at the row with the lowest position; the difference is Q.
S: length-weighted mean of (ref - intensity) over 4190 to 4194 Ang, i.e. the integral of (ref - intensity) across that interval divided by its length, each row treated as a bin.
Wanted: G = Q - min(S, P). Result -0.17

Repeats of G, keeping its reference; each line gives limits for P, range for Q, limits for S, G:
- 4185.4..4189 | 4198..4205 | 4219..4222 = 0.13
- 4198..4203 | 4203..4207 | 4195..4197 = 0.10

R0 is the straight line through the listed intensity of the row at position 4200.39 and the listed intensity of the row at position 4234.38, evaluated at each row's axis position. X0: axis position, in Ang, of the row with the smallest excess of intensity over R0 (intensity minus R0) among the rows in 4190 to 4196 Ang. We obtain 4190.73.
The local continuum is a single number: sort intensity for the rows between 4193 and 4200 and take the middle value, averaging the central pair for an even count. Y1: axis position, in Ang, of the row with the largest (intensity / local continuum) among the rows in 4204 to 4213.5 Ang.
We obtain 4206.20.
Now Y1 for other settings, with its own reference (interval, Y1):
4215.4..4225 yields 4216.86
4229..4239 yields 4229.51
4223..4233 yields 4228.53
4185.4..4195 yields 4192.66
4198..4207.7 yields 4206.20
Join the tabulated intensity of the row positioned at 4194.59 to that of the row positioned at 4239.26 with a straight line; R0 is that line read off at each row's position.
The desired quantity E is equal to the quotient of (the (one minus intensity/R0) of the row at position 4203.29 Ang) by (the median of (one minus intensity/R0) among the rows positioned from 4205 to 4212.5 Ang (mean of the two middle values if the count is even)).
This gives 3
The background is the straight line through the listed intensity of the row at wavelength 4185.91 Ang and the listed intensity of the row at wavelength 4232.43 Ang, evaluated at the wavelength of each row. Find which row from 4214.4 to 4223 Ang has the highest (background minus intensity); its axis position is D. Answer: 4215.89 Ang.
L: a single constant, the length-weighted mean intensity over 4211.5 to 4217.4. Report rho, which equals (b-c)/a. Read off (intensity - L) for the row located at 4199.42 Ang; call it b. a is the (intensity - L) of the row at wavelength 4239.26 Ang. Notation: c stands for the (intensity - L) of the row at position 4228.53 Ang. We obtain 11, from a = -0.03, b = -0.16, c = 0.20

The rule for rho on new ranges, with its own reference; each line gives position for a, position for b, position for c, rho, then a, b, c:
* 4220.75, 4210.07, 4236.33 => 0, 0.15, 0.01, 0.02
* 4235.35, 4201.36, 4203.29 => 1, -0.30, -0.08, 0.22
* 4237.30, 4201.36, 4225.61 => 4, 0.10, -0.08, -0.47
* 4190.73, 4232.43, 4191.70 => 1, -0.10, -0.15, -0.02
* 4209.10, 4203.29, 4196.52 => -5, -0.03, 0.22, 0.07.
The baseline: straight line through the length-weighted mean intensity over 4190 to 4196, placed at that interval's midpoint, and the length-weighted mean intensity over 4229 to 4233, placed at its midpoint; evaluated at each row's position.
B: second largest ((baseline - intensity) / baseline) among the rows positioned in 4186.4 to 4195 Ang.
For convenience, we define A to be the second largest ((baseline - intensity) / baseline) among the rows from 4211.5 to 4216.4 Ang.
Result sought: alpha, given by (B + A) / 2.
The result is 0.030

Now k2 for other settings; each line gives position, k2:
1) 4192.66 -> 3.823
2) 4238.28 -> 3.672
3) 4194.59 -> 3.674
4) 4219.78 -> 3.854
